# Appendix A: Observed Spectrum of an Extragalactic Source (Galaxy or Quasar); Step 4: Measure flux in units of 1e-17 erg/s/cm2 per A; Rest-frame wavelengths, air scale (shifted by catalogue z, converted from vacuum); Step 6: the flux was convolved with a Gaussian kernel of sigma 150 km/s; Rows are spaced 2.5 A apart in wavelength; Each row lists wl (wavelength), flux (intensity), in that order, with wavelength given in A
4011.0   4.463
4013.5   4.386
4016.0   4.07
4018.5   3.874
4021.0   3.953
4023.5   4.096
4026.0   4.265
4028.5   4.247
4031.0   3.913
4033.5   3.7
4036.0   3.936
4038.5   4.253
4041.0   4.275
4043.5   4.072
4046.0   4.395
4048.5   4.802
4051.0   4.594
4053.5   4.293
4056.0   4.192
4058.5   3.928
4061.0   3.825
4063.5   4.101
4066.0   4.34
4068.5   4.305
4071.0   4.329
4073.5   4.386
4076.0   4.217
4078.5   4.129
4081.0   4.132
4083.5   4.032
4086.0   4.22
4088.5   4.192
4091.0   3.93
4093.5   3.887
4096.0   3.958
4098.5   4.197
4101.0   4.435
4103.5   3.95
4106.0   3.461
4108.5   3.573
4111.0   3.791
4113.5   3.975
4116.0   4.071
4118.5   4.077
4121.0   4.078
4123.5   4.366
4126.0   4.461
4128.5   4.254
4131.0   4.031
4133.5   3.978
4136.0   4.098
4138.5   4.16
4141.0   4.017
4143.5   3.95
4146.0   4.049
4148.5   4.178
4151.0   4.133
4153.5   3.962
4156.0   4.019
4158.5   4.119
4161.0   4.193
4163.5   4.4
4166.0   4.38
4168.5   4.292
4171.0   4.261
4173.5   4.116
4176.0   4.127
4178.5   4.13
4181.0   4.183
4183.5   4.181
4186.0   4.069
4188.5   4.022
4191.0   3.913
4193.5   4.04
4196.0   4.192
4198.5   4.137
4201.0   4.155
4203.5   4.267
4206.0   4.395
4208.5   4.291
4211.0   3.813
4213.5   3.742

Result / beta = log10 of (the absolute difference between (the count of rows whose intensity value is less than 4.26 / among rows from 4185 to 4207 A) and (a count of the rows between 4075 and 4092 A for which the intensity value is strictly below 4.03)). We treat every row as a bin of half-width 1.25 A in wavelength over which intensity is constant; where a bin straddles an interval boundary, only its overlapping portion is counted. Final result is 0.78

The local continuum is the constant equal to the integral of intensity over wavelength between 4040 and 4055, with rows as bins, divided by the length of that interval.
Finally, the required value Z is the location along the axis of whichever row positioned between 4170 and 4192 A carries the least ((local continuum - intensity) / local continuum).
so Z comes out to 4171.0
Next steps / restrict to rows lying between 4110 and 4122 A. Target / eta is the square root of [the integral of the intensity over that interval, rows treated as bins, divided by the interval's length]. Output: 2.00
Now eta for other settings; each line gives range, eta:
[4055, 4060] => 2.01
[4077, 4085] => 2.03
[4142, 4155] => 2.01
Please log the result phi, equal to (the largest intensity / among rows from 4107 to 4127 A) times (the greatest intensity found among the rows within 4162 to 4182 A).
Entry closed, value 19.6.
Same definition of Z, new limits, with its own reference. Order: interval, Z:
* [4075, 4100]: 4086.0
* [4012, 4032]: 4013.5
